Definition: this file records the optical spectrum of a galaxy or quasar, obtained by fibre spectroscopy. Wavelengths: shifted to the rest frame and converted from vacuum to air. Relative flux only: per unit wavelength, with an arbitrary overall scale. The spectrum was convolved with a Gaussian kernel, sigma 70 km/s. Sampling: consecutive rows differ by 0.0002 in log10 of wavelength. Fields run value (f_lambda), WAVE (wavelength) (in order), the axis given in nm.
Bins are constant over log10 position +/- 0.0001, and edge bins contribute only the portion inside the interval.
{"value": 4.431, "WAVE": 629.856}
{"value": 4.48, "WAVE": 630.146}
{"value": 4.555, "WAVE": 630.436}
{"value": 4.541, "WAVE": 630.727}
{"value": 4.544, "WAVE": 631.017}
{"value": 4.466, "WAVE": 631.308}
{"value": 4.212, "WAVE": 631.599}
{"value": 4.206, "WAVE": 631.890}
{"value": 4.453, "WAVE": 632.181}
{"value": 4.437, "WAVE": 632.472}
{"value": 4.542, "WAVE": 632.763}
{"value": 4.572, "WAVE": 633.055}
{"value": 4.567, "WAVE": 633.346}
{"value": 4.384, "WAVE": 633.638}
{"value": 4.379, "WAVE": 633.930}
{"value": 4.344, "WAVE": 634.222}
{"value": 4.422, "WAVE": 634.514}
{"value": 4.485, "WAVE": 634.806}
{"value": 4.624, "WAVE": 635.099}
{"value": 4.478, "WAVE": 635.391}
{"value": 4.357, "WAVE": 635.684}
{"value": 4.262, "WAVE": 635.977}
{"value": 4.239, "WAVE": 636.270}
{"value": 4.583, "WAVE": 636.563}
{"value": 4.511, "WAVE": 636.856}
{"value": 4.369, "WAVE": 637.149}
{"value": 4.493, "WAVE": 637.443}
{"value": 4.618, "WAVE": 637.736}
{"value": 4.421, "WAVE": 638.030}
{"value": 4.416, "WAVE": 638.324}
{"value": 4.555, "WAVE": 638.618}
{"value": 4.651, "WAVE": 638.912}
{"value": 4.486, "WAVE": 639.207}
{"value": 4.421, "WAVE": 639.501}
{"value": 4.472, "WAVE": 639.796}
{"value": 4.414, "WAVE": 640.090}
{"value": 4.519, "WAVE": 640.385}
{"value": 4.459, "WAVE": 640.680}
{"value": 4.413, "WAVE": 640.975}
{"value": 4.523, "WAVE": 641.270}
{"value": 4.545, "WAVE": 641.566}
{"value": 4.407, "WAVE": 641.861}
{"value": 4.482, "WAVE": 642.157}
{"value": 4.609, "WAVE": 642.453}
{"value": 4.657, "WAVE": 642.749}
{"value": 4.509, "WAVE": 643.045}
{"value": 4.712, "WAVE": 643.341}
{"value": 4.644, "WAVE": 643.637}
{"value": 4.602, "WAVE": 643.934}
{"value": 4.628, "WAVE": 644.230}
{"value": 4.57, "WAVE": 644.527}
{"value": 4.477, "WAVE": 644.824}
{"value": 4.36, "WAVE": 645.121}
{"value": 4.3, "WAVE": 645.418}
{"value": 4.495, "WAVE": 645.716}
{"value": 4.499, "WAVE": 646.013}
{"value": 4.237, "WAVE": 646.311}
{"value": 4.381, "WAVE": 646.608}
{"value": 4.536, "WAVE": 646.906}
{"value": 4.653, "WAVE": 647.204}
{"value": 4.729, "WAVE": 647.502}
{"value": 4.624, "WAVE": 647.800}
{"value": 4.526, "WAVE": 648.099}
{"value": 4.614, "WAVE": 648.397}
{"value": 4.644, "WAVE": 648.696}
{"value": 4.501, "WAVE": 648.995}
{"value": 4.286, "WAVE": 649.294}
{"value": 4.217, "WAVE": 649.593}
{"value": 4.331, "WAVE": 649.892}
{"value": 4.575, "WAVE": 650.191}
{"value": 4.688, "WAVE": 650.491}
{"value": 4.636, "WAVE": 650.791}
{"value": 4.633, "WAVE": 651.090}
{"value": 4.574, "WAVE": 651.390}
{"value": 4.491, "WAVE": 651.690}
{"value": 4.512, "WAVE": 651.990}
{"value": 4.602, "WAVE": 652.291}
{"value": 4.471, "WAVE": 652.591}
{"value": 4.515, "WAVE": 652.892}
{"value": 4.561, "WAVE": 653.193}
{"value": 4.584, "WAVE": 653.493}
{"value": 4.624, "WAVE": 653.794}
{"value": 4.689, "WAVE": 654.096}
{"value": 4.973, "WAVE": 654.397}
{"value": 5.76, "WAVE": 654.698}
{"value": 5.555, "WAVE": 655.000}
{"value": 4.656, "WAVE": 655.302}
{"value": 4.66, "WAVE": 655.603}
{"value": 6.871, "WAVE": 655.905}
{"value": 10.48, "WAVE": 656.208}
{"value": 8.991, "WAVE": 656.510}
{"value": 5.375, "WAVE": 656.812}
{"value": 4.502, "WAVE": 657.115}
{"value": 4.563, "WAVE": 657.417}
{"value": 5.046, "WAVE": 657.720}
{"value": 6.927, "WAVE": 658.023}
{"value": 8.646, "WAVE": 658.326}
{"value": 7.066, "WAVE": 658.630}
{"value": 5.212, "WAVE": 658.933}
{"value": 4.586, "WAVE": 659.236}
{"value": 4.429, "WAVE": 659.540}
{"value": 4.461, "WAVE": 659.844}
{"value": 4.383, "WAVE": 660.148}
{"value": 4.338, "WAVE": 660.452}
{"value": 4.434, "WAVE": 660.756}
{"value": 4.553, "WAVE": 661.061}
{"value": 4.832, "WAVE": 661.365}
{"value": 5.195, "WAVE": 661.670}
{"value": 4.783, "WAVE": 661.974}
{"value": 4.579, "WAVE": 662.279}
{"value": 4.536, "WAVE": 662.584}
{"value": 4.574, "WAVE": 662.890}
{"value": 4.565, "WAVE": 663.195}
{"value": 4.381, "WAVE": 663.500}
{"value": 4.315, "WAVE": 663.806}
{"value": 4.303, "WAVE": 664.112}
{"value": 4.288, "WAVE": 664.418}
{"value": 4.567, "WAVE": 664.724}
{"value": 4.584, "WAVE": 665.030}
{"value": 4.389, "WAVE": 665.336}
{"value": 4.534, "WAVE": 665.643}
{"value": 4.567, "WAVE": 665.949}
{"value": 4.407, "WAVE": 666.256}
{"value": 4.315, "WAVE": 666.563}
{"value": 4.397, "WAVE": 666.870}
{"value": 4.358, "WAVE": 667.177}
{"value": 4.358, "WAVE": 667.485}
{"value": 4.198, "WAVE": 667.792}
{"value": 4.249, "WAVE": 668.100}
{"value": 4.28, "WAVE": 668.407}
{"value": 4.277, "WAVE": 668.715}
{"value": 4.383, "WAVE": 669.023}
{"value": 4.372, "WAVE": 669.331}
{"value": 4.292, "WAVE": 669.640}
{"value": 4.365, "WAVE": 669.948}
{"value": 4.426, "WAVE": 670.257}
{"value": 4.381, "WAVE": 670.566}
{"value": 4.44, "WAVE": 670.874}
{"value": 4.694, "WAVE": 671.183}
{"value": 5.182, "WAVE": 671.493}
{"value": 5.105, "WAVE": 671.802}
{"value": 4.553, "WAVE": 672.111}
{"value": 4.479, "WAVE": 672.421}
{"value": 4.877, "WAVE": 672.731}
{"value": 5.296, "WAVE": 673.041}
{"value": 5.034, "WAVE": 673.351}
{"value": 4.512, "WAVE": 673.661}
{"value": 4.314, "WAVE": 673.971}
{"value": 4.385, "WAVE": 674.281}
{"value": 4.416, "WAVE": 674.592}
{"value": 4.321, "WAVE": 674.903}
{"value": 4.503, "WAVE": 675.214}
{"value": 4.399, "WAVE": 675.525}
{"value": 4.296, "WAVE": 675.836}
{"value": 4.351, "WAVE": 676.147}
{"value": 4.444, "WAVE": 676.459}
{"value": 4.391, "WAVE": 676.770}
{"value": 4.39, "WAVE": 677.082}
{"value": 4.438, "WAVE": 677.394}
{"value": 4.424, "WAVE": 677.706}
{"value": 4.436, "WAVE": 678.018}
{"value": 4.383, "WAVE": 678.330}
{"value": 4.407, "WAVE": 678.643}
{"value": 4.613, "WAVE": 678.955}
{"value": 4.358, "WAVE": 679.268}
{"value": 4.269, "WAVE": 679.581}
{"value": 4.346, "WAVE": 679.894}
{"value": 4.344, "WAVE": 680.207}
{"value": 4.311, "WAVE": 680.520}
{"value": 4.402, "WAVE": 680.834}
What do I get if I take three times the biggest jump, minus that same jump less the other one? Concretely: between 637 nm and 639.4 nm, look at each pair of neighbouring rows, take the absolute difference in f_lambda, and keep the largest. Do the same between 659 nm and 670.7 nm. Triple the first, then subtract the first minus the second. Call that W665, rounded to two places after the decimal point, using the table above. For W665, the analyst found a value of 0.81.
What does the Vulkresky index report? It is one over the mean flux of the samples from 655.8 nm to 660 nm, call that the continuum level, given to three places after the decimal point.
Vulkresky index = 0.161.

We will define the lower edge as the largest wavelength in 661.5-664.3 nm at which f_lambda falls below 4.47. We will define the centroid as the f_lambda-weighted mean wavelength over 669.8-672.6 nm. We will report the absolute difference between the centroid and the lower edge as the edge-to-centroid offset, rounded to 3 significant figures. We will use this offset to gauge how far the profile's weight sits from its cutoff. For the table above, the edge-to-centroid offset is 7.09 nm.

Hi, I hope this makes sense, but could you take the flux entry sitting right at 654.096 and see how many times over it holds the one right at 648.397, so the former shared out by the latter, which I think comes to 1.02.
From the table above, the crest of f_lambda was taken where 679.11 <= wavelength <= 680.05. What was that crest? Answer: 4.358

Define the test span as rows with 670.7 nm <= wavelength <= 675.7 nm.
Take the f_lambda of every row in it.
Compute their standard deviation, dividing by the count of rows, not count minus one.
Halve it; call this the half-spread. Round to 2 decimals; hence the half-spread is 0.16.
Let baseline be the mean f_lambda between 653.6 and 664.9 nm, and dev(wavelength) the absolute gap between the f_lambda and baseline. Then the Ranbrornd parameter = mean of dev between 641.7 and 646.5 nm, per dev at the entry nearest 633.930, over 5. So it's 0.170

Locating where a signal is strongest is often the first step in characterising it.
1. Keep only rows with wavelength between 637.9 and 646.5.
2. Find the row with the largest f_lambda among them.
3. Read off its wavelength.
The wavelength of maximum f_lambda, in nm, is 643.341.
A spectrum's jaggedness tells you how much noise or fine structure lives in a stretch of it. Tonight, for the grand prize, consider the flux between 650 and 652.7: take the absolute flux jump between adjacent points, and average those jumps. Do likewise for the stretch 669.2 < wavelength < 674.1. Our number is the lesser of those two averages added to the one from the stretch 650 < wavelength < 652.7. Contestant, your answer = 0.14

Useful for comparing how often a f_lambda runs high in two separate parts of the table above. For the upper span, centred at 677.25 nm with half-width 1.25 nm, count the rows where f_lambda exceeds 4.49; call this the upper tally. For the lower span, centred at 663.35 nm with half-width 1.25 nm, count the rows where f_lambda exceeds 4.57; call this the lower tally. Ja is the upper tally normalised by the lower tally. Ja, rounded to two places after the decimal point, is 0.00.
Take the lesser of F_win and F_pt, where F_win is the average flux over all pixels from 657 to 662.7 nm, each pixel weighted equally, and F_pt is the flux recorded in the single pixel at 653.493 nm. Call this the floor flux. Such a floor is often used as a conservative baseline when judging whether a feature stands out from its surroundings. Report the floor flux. 4.58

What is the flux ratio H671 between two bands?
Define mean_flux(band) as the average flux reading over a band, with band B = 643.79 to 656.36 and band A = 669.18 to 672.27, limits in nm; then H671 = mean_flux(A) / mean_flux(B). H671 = 0.96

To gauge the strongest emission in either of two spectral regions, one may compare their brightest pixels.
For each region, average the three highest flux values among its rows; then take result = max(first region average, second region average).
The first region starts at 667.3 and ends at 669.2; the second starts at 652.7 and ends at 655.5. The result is 5.43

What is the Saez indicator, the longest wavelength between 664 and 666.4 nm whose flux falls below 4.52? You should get 666.256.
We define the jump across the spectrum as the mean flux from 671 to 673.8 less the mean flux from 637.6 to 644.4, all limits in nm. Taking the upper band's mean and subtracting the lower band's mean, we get 0.3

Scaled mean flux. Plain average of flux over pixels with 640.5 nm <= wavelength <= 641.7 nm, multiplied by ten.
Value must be 44.8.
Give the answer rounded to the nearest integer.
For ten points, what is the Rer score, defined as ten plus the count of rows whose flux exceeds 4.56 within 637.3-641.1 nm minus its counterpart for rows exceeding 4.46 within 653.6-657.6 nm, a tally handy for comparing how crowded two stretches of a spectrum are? -1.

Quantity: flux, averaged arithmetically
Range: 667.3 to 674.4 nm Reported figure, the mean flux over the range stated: 4.54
